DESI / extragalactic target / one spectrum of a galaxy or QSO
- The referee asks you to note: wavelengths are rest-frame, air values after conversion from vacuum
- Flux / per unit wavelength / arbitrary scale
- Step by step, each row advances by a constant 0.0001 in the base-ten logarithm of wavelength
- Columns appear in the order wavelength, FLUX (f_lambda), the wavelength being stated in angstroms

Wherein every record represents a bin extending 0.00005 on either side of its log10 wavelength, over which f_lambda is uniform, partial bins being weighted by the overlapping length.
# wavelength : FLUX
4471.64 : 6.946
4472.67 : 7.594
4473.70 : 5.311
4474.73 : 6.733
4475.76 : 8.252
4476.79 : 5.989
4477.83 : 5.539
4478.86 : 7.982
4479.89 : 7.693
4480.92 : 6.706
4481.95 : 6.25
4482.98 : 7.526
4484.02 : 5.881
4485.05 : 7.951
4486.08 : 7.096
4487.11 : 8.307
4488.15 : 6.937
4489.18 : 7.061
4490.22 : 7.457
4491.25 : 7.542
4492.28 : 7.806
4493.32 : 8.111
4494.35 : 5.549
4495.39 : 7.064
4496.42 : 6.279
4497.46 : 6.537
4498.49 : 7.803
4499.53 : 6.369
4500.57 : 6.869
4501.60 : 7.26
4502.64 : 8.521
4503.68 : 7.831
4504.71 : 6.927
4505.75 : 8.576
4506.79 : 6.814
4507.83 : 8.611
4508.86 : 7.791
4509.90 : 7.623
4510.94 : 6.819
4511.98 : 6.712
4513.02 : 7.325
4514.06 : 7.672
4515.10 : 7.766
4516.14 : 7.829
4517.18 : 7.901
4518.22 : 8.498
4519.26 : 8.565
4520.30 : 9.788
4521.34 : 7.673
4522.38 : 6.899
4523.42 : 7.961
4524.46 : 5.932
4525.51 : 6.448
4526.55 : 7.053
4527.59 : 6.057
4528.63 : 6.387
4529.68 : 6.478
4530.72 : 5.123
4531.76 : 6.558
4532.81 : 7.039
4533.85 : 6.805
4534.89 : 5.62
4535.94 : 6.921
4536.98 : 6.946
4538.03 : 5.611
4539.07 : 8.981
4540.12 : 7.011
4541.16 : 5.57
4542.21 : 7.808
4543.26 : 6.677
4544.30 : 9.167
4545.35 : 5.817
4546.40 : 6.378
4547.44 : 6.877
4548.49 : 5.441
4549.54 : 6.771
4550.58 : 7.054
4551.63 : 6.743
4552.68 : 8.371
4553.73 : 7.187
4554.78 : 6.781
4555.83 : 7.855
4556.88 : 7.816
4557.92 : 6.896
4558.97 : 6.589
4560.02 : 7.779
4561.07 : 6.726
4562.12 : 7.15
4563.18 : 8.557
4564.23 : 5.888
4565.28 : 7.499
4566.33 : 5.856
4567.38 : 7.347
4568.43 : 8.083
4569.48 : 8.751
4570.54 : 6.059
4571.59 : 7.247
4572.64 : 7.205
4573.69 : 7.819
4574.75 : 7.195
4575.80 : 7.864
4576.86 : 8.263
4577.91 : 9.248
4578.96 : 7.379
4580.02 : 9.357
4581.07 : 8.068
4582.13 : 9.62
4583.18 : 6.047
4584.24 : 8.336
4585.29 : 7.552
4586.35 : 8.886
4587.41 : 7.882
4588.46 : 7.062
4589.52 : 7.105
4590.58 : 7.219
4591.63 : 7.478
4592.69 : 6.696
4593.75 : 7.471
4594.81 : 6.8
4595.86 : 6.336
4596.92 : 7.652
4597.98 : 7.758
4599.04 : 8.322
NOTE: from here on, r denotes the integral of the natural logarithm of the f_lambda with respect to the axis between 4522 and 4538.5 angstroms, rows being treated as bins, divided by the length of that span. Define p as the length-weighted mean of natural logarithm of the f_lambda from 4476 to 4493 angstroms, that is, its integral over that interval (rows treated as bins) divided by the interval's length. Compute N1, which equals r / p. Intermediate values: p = 1.96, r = 1.86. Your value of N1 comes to 0.95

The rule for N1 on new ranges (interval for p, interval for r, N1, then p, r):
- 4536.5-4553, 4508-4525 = 1.06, 1.92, 2.03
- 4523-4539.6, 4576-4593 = 1.10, 1.88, 2.06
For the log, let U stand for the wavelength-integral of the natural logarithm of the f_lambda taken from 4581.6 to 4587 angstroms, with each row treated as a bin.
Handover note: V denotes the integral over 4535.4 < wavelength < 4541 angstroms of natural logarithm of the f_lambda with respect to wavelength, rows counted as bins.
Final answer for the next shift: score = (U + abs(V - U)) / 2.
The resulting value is 5.8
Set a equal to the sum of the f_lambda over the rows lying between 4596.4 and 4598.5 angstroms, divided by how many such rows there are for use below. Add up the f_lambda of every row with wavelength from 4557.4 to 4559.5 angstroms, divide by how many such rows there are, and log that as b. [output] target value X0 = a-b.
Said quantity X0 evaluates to 1.0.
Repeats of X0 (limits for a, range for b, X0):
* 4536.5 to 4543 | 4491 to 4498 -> 0.0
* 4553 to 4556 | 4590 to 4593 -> 0.1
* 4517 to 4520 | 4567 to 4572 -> 0.8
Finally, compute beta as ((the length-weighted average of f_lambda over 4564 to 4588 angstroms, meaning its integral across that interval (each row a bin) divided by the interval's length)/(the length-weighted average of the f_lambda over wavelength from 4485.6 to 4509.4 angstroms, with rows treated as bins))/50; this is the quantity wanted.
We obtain 0.0210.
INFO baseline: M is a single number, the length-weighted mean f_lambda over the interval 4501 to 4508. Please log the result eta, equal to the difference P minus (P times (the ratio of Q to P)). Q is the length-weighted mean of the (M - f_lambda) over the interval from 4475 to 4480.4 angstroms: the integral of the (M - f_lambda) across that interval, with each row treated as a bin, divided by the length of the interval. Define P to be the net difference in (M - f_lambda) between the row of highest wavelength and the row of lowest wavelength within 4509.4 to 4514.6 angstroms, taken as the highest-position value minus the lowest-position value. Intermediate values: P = 0.0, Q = 0.66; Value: -0.7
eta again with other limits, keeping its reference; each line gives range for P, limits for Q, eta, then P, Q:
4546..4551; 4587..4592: -1.1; -0.7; 0.41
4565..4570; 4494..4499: -2.3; -1.3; 1.06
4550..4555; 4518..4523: 0.8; 0.3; -0.53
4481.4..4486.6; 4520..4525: -1.0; -0.8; 0.19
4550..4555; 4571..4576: 0.0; 0.3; 0.32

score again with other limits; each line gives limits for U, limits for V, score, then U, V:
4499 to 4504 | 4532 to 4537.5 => 5.2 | 9.9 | 10.4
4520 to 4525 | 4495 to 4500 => 5.3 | 10.0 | 9.6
